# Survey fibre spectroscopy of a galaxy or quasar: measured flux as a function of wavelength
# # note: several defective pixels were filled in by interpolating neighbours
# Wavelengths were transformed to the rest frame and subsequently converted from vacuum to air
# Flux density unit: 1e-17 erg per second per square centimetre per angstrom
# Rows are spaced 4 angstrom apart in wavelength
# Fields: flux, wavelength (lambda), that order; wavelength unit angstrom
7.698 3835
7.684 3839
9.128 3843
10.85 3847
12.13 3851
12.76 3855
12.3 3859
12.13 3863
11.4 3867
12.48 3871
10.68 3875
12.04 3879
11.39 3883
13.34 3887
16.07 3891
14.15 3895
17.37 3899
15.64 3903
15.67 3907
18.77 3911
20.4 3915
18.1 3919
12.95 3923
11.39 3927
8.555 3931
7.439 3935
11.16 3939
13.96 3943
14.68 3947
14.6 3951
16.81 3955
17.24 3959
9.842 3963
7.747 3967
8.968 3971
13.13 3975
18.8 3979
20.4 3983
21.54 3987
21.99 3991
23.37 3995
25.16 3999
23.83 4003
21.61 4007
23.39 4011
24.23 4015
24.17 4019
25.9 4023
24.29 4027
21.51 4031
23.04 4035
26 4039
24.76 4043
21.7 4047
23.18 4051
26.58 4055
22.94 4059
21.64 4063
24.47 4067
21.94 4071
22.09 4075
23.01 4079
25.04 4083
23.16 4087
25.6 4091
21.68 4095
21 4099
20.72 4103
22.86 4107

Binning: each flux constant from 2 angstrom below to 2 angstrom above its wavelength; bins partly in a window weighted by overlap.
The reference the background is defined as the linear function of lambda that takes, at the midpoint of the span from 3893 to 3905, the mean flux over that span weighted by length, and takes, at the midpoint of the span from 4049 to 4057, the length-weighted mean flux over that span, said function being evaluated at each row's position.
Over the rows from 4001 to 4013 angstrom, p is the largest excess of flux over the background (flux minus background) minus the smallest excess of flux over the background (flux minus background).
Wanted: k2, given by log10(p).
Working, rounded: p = 2.5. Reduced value 0.39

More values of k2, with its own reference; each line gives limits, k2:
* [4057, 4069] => 0.41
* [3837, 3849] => 0.43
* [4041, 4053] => 0.52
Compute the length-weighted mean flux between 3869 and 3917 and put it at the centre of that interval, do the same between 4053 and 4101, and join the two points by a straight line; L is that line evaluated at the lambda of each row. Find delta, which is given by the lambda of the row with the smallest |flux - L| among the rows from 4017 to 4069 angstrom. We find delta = 4047 angstrom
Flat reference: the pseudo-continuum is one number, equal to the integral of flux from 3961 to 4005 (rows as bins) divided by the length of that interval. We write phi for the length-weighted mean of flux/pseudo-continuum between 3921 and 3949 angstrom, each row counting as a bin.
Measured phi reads 0.6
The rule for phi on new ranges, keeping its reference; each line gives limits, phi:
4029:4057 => 1.3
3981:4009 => 1.3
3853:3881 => 0.7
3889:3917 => 1.0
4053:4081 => 1.3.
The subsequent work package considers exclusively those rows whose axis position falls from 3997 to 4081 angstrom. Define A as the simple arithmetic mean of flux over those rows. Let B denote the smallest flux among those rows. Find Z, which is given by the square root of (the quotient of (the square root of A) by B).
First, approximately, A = 24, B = 21.51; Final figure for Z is 0.48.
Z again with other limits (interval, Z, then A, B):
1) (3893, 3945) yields 0.71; 14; 7.439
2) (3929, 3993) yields 0.71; 14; 7.439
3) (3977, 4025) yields 0.50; 23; 18.8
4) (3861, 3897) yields 0.58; 13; 10.68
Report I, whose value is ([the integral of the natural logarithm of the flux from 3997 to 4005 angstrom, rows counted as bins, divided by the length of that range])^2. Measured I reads 10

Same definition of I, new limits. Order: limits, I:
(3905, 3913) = 8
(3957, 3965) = 7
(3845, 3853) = 6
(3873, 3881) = 6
